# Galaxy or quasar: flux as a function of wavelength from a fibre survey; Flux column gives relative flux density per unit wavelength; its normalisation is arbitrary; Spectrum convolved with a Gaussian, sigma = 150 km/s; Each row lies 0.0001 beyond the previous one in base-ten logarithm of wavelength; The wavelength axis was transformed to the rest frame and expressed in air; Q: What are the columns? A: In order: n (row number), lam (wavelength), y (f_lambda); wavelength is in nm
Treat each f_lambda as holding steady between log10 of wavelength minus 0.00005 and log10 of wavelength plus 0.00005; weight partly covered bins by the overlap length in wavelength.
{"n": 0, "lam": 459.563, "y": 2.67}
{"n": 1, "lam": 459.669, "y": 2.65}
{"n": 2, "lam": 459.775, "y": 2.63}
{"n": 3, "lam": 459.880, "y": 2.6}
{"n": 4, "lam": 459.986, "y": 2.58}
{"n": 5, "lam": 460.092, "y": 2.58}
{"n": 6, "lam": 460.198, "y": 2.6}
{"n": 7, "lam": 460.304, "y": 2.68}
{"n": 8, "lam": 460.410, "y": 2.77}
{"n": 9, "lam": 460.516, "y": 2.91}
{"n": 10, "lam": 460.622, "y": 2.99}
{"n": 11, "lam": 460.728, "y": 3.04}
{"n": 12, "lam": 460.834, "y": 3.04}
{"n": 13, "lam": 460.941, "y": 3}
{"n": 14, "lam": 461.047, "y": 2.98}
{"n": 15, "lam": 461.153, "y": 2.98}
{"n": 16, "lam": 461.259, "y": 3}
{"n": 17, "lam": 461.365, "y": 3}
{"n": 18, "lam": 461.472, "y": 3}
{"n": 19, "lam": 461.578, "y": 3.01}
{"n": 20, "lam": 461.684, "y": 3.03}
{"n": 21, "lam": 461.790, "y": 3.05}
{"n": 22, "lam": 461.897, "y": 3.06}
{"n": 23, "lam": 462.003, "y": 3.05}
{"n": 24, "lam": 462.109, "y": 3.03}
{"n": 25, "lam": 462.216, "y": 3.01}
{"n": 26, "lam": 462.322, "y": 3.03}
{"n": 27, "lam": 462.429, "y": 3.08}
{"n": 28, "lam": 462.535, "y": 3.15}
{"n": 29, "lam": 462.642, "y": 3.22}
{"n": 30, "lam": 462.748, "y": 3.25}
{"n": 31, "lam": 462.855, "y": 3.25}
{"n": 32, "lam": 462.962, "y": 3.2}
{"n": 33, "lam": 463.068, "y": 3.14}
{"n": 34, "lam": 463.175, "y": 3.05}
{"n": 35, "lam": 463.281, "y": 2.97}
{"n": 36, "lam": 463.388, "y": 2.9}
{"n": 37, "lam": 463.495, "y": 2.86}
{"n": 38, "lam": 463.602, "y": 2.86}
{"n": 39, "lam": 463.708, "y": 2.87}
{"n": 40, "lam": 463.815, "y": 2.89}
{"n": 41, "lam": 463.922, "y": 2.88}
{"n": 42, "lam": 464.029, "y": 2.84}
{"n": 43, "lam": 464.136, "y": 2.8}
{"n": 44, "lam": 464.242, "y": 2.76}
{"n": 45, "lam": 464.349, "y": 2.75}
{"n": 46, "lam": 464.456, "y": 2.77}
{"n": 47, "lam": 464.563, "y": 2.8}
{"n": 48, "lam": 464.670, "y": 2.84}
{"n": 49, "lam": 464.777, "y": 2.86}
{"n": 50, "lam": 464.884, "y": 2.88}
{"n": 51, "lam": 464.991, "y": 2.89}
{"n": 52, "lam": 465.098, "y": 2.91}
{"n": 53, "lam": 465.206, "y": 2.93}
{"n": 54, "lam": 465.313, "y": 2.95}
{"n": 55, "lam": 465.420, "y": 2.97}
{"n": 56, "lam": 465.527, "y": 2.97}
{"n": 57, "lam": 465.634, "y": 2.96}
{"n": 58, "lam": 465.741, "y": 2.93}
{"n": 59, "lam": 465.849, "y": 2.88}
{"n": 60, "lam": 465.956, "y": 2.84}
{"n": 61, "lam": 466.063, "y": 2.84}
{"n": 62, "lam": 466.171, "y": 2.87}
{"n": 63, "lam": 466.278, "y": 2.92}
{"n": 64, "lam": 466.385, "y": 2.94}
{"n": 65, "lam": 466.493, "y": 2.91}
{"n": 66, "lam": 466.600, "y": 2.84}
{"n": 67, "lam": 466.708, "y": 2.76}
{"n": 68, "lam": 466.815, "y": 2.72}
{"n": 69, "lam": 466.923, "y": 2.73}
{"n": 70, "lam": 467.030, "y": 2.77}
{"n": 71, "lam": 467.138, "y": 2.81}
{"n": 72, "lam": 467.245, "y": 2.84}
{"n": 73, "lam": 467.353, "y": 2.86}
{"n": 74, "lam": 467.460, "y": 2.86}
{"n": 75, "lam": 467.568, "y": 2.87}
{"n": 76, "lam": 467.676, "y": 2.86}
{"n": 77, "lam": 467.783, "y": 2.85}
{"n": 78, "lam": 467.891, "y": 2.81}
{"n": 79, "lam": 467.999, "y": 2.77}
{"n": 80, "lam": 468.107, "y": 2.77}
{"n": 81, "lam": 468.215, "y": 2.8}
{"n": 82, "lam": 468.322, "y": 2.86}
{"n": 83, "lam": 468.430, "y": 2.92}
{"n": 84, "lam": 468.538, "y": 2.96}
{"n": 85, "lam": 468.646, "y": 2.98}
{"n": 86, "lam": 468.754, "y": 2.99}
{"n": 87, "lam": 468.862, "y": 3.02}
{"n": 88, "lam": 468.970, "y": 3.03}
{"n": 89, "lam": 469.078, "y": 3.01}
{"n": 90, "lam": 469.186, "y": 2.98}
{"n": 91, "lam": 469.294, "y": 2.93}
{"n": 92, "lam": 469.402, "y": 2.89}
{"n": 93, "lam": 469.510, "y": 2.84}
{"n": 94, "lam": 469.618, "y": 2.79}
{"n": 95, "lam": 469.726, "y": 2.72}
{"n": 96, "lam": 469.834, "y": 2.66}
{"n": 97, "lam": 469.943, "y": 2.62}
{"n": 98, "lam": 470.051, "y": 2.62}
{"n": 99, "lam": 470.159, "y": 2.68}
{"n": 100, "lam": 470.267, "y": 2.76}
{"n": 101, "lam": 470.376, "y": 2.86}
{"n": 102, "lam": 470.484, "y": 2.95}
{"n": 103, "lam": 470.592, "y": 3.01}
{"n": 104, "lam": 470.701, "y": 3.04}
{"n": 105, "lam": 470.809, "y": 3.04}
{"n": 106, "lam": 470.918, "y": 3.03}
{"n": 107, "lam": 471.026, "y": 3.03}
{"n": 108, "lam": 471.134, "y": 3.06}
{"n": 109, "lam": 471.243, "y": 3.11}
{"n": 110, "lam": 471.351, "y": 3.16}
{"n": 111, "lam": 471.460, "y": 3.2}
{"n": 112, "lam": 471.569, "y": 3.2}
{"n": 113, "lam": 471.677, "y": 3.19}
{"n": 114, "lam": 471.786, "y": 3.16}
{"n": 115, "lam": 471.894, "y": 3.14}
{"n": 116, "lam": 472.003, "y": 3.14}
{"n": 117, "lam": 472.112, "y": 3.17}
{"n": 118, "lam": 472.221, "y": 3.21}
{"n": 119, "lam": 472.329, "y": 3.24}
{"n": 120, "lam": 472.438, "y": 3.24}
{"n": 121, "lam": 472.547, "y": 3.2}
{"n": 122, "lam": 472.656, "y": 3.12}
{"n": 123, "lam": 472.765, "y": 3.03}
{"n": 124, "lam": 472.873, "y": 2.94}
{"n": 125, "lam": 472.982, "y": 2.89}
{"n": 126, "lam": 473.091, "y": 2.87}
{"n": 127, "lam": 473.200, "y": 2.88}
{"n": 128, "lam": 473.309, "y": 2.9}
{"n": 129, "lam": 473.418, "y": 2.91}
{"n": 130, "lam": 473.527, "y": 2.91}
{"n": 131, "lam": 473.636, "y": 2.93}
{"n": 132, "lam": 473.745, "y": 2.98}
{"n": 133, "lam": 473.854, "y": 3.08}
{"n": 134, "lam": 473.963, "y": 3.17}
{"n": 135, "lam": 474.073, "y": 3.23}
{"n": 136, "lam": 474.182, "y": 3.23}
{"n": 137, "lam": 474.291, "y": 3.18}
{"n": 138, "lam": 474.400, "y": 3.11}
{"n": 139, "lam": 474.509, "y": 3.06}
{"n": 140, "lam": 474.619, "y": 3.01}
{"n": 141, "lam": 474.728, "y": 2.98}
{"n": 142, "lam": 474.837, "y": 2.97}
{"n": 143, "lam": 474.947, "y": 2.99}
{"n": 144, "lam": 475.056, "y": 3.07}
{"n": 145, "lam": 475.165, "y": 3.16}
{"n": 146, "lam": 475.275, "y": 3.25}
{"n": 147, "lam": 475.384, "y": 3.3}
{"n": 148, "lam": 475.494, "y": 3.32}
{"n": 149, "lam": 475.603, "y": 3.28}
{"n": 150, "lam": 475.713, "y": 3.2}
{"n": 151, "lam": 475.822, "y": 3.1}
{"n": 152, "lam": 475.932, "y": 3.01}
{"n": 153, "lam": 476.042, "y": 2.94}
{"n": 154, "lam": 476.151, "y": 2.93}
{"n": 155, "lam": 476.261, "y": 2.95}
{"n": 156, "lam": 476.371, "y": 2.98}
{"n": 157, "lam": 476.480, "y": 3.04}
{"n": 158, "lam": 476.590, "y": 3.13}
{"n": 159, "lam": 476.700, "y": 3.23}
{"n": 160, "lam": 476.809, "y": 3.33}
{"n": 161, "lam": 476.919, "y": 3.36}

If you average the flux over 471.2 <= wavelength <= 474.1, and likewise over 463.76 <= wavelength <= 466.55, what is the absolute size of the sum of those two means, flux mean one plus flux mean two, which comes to 5.96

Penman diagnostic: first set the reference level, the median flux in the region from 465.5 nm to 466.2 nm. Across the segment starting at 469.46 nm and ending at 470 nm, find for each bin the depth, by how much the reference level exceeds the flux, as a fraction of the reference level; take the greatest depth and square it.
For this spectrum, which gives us 0.0082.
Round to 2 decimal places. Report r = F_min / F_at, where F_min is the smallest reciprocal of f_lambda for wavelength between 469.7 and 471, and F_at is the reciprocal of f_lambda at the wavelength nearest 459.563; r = 0.88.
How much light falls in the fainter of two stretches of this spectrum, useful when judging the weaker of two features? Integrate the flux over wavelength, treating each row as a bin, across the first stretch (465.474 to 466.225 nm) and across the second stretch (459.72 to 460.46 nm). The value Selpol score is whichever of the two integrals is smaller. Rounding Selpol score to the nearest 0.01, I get 1.95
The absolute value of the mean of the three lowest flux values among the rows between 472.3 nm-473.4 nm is 2.88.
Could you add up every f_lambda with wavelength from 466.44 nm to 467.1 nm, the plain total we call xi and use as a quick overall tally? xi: 16.7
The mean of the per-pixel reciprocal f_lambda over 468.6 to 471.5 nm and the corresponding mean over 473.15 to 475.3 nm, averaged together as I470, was 0.336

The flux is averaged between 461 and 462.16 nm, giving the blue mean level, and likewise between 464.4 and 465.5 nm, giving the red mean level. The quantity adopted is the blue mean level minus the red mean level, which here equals 0.14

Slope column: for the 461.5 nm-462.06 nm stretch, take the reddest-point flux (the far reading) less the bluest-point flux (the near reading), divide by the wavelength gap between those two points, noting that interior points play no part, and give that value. 0.1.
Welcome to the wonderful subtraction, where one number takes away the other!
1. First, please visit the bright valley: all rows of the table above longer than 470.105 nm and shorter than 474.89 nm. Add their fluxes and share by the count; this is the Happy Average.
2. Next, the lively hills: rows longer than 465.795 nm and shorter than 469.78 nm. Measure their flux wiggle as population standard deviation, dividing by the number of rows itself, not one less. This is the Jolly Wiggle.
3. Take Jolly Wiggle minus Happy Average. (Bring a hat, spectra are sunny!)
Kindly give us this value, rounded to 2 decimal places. -2.97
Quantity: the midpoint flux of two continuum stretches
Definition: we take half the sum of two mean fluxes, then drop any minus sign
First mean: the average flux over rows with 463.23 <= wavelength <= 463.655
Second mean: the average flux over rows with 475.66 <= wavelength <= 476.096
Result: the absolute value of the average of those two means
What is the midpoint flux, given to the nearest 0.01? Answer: 2.98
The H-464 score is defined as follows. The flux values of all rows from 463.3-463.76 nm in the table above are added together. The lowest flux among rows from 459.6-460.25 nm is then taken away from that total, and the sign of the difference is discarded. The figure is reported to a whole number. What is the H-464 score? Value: 9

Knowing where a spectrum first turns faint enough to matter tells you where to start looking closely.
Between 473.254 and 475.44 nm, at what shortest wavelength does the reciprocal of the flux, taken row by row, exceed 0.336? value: 473.309 nm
